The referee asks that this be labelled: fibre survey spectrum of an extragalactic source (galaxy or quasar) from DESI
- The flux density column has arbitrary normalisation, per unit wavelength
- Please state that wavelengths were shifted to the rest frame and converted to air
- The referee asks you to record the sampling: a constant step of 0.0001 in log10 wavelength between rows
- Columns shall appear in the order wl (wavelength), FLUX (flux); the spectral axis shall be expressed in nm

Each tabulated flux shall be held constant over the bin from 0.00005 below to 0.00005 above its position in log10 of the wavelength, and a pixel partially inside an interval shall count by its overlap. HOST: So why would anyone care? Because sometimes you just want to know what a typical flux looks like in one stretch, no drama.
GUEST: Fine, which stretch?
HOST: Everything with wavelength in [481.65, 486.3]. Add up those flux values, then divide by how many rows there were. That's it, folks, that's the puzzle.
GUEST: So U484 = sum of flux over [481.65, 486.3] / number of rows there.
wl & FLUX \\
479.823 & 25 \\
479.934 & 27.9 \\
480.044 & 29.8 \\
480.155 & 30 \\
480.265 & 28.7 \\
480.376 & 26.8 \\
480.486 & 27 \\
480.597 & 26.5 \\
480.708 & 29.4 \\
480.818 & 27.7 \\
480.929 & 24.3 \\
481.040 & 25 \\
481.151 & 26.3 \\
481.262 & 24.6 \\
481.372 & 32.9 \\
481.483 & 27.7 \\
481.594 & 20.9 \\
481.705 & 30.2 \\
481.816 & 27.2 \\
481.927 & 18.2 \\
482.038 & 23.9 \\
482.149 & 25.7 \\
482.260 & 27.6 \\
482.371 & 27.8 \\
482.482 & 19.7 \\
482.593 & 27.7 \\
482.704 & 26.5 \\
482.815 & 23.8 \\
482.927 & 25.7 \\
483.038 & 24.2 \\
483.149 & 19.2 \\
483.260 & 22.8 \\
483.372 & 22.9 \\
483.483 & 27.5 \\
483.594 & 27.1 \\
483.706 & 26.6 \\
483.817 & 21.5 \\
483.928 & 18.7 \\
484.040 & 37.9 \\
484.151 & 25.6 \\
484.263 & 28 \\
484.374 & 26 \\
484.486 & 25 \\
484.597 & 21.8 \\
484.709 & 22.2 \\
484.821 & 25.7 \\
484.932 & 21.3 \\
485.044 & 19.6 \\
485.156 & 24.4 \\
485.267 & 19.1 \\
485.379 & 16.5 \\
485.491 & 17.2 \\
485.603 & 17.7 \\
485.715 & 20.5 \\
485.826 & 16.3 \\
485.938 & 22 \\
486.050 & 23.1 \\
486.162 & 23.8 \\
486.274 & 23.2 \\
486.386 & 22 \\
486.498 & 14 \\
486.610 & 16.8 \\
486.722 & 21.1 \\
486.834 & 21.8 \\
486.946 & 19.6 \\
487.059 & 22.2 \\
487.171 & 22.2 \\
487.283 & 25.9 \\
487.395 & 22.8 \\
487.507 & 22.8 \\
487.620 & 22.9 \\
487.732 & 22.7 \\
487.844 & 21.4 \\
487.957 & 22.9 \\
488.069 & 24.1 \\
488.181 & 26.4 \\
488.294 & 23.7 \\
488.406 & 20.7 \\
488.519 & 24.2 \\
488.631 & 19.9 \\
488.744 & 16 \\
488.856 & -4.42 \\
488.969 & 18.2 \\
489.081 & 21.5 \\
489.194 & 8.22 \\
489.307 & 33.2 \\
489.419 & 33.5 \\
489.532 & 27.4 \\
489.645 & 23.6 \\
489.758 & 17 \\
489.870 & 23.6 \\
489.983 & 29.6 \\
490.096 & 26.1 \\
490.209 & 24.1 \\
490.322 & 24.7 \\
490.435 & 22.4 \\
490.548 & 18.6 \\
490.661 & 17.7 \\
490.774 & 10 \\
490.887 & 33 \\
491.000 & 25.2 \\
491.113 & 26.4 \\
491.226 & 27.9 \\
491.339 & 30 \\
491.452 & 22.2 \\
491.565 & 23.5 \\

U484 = 23.6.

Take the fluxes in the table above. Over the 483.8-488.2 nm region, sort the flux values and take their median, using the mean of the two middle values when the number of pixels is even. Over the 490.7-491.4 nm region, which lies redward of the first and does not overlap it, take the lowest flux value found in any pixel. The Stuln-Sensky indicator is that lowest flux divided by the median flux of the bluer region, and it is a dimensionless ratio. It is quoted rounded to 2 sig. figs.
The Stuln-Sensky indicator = 0.45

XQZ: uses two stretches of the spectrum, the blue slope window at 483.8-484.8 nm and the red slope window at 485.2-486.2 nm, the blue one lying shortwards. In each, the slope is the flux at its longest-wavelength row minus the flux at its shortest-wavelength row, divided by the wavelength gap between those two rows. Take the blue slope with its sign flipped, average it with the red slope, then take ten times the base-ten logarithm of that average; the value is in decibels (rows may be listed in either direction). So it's 3.5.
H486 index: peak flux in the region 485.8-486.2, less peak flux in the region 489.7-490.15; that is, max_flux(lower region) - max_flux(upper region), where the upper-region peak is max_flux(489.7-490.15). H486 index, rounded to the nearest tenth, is -5.8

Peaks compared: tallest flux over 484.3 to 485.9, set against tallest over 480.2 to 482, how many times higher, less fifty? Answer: -49.2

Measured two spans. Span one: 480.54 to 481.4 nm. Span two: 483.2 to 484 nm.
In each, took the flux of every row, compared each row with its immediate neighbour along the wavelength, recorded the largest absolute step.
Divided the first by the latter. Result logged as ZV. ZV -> 1.6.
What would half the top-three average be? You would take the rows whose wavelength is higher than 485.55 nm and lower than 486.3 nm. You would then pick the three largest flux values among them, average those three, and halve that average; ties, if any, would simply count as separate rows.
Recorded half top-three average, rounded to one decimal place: 11.7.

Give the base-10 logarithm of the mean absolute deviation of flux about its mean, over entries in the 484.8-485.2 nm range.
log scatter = 0.36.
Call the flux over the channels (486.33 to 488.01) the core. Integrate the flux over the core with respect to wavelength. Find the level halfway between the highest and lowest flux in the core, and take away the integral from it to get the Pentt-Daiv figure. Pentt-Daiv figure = -16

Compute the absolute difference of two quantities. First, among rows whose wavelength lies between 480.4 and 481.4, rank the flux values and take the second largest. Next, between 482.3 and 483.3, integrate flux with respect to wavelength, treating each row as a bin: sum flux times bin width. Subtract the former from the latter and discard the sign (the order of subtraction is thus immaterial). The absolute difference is 5.2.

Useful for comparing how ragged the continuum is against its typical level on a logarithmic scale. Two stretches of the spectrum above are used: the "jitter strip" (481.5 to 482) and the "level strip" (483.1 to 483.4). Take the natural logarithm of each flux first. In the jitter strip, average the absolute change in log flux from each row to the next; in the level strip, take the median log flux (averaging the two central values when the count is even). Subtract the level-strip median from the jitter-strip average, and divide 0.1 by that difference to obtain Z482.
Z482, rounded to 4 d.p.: -0.0353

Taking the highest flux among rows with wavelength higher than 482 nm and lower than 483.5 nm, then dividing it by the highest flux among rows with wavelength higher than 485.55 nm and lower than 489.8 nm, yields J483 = 0.83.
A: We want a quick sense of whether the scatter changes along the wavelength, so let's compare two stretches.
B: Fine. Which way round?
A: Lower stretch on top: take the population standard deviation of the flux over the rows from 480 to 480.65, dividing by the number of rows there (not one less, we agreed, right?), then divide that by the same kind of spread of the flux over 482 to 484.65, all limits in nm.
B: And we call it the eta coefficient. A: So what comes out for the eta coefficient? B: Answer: 0.37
